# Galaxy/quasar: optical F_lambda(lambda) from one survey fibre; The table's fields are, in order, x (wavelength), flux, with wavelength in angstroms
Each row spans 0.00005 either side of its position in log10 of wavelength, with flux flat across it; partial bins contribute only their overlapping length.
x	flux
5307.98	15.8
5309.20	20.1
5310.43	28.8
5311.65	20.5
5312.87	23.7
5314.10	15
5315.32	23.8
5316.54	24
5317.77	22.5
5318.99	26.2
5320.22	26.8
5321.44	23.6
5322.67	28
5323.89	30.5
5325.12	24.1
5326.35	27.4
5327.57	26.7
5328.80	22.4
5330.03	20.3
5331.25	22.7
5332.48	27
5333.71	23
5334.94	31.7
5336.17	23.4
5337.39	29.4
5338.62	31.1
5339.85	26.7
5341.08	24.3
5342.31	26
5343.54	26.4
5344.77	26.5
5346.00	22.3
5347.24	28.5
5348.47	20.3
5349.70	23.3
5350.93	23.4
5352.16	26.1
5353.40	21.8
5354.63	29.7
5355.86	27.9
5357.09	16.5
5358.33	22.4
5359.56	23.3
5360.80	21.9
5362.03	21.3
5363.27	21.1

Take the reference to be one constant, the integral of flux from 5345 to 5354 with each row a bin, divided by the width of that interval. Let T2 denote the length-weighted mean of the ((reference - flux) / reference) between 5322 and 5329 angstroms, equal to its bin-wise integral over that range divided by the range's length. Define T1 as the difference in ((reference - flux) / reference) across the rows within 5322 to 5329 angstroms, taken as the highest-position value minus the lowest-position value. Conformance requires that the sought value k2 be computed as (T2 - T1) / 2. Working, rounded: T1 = 0.2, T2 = -0.12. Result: -0.18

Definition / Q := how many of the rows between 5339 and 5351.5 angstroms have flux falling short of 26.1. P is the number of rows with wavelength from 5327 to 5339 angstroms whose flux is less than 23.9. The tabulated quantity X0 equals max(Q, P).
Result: 6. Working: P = 5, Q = 6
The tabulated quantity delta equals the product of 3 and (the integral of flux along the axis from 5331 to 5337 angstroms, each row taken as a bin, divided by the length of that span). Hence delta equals 77.6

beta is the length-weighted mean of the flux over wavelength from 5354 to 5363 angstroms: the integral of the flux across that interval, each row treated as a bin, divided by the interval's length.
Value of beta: 23.2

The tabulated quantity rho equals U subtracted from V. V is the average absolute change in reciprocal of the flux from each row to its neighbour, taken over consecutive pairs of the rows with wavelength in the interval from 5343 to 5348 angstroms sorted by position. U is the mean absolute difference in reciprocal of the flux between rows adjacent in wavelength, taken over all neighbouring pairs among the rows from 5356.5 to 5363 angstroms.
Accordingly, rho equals 0.000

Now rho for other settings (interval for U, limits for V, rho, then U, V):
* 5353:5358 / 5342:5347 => -0.010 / 0.0130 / 0.003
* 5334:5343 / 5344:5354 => 0.002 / 0.0056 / 0.007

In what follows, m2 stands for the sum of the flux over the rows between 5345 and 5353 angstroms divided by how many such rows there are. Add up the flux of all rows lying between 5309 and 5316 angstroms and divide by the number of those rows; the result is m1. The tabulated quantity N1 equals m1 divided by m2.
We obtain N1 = 0.92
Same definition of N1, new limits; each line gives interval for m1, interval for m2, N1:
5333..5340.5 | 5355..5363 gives 1.24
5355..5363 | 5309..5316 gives 1.01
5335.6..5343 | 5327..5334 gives 1.13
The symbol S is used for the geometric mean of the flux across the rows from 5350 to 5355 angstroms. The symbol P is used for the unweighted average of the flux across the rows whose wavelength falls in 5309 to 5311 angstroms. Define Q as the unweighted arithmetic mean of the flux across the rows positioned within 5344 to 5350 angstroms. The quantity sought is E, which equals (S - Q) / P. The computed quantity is 0.04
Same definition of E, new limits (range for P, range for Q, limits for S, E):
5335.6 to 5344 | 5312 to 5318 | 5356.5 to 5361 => -0.04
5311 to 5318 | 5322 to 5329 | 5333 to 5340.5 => 0.04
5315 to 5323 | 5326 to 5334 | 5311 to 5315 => -0.19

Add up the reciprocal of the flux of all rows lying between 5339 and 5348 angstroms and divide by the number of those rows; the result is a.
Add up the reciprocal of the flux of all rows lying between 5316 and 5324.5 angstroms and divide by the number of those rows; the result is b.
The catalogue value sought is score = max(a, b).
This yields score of 0.0389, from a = 0.039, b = 0.0389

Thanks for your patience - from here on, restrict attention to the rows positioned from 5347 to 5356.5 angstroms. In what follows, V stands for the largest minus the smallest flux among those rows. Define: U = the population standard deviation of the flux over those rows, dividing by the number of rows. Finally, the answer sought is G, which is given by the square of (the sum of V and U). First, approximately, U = 3.2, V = 9.4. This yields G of 159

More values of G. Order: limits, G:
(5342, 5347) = 35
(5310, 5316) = 336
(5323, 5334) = 175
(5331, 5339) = 159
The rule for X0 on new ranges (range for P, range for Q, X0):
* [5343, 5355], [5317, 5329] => 5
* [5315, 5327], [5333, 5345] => 4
